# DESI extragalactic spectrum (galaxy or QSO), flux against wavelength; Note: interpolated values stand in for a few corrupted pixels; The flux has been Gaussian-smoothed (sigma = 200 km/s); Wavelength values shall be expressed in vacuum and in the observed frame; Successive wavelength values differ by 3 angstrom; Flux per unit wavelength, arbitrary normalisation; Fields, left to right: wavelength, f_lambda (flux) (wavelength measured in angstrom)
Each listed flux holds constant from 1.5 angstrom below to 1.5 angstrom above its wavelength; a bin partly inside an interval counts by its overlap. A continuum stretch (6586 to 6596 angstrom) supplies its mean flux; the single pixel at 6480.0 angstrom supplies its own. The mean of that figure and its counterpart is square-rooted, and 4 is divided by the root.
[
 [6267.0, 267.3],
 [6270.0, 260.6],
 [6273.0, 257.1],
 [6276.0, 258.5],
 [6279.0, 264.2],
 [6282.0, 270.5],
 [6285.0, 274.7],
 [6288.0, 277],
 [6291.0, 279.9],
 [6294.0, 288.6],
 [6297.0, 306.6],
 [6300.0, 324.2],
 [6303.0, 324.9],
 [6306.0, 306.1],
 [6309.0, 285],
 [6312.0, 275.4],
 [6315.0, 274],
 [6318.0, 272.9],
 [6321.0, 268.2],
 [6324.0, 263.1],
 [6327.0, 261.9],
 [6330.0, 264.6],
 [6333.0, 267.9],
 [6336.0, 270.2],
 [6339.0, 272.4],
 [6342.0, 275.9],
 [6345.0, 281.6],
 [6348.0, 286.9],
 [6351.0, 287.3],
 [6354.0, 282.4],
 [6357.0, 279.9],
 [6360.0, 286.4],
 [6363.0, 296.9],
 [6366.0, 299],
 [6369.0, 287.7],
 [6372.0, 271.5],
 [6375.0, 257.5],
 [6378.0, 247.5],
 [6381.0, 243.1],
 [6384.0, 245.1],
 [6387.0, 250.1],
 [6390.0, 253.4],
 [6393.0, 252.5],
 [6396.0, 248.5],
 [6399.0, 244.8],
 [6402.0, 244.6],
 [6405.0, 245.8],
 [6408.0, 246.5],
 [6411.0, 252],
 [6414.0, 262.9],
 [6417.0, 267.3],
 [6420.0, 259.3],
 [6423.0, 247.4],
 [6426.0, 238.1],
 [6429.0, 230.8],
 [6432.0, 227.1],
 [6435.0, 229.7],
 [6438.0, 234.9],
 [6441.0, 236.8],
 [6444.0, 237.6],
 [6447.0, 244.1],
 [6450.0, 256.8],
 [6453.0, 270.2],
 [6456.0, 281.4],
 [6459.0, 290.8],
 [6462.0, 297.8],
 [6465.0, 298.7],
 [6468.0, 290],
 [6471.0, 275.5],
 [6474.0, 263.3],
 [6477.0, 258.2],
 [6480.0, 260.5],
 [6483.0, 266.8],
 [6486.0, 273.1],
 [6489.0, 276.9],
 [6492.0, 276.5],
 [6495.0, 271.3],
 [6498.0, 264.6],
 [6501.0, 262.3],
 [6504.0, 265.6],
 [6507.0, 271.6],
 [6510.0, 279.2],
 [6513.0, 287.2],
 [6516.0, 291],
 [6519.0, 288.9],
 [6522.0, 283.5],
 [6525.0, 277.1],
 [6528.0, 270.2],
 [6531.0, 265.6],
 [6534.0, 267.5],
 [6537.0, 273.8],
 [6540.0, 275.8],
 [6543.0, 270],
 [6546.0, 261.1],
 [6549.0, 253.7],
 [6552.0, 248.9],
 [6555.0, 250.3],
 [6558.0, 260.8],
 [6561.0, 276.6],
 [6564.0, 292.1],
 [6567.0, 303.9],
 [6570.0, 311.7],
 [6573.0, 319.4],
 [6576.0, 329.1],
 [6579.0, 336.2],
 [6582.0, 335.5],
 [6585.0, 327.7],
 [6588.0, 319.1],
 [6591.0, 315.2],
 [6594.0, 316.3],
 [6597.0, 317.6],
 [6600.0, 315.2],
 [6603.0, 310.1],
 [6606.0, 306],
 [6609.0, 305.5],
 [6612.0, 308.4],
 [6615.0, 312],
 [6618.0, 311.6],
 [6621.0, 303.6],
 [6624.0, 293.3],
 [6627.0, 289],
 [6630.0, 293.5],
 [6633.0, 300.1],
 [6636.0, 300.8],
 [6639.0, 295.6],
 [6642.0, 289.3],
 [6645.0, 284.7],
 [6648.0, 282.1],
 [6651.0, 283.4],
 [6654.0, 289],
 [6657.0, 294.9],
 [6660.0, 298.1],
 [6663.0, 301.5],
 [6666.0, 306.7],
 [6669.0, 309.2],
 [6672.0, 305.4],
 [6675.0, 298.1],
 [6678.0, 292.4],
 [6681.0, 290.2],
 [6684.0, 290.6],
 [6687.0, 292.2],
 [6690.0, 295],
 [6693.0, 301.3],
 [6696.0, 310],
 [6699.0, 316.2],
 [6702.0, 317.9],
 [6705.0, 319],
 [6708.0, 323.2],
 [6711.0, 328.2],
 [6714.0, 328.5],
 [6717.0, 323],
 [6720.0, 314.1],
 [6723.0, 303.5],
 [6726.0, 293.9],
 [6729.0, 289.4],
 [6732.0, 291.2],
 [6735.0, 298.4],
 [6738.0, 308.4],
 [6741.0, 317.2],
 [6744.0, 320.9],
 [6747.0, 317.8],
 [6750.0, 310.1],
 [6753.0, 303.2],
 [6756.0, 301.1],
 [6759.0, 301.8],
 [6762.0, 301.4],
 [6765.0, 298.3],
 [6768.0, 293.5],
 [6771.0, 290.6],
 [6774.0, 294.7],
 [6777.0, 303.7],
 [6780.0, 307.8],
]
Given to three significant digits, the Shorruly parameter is 0.235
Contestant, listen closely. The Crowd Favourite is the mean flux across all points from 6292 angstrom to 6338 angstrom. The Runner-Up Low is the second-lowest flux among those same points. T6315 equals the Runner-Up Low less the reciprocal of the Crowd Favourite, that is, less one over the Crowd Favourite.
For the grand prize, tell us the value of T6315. 263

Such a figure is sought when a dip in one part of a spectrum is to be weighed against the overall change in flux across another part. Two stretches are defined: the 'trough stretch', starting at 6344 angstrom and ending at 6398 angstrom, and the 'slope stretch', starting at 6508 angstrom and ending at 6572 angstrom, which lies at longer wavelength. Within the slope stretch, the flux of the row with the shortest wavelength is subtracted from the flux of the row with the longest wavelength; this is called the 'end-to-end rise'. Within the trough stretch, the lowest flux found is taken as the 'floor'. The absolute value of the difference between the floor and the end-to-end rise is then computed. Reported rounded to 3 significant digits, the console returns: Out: 211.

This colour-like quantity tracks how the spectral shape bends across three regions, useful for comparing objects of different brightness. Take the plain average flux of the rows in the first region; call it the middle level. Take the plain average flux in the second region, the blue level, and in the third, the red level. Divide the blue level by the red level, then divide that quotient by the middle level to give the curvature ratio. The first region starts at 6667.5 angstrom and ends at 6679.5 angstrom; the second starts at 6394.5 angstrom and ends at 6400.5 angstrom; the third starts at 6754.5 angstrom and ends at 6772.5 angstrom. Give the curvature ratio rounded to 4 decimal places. 0.0027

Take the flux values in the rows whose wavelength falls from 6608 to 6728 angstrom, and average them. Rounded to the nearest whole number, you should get 302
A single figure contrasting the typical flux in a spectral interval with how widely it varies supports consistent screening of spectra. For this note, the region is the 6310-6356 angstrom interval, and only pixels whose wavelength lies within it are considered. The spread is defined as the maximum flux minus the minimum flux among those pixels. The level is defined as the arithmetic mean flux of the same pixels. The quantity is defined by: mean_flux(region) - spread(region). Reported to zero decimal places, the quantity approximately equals 248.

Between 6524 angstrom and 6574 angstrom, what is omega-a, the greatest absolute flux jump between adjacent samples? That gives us 16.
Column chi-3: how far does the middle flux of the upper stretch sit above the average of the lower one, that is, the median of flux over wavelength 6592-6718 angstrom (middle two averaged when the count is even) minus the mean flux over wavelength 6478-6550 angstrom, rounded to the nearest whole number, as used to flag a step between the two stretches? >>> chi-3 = 30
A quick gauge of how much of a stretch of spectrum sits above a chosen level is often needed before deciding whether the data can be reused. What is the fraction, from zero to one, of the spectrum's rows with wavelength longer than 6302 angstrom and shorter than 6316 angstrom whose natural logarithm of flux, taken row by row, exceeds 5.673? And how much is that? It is 0.40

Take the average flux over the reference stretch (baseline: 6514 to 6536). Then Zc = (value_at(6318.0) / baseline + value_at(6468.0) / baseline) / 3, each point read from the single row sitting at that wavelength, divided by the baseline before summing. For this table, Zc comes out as 0.68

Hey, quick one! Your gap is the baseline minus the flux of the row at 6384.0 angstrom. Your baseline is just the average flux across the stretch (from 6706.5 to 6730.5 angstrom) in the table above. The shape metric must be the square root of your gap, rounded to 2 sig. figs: 8.2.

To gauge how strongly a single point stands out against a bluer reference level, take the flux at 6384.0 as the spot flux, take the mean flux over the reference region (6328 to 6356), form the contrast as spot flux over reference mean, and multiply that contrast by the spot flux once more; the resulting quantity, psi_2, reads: 217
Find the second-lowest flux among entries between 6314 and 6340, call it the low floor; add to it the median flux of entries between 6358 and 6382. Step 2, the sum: 542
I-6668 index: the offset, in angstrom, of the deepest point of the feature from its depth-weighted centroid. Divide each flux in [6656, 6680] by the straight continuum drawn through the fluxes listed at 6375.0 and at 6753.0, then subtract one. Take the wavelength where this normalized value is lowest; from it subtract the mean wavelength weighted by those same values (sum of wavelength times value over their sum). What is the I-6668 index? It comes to 11.3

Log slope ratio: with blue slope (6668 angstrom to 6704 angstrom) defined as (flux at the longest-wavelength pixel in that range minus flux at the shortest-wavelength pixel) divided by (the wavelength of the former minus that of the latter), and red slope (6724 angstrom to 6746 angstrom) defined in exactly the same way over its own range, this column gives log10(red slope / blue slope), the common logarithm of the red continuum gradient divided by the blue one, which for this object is 0.8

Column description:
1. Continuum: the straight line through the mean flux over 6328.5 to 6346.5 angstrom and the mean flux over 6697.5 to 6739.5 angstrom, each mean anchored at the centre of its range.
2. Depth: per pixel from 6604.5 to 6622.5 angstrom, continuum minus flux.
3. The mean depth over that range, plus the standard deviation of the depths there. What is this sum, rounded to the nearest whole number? -4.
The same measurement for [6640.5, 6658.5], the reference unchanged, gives 21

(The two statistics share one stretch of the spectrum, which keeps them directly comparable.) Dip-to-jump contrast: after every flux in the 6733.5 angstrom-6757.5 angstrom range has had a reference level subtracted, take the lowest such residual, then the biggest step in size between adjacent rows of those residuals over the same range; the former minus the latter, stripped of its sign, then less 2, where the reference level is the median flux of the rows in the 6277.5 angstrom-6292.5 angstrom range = 11.7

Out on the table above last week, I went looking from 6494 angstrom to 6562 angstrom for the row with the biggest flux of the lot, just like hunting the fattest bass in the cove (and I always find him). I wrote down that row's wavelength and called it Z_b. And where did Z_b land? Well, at 6516.0 angstrom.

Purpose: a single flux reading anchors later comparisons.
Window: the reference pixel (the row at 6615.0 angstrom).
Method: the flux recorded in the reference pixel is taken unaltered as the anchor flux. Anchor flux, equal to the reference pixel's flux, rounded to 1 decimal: 312.0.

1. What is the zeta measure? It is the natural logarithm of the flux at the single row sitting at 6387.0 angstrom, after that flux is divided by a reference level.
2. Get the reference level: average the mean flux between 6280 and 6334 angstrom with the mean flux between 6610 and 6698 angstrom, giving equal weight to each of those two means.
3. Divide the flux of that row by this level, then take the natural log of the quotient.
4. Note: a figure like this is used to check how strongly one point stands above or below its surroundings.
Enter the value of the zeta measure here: -0.15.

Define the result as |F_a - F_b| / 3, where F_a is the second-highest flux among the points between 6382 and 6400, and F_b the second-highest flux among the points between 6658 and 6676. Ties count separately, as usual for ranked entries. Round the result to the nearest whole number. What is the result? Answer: 18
